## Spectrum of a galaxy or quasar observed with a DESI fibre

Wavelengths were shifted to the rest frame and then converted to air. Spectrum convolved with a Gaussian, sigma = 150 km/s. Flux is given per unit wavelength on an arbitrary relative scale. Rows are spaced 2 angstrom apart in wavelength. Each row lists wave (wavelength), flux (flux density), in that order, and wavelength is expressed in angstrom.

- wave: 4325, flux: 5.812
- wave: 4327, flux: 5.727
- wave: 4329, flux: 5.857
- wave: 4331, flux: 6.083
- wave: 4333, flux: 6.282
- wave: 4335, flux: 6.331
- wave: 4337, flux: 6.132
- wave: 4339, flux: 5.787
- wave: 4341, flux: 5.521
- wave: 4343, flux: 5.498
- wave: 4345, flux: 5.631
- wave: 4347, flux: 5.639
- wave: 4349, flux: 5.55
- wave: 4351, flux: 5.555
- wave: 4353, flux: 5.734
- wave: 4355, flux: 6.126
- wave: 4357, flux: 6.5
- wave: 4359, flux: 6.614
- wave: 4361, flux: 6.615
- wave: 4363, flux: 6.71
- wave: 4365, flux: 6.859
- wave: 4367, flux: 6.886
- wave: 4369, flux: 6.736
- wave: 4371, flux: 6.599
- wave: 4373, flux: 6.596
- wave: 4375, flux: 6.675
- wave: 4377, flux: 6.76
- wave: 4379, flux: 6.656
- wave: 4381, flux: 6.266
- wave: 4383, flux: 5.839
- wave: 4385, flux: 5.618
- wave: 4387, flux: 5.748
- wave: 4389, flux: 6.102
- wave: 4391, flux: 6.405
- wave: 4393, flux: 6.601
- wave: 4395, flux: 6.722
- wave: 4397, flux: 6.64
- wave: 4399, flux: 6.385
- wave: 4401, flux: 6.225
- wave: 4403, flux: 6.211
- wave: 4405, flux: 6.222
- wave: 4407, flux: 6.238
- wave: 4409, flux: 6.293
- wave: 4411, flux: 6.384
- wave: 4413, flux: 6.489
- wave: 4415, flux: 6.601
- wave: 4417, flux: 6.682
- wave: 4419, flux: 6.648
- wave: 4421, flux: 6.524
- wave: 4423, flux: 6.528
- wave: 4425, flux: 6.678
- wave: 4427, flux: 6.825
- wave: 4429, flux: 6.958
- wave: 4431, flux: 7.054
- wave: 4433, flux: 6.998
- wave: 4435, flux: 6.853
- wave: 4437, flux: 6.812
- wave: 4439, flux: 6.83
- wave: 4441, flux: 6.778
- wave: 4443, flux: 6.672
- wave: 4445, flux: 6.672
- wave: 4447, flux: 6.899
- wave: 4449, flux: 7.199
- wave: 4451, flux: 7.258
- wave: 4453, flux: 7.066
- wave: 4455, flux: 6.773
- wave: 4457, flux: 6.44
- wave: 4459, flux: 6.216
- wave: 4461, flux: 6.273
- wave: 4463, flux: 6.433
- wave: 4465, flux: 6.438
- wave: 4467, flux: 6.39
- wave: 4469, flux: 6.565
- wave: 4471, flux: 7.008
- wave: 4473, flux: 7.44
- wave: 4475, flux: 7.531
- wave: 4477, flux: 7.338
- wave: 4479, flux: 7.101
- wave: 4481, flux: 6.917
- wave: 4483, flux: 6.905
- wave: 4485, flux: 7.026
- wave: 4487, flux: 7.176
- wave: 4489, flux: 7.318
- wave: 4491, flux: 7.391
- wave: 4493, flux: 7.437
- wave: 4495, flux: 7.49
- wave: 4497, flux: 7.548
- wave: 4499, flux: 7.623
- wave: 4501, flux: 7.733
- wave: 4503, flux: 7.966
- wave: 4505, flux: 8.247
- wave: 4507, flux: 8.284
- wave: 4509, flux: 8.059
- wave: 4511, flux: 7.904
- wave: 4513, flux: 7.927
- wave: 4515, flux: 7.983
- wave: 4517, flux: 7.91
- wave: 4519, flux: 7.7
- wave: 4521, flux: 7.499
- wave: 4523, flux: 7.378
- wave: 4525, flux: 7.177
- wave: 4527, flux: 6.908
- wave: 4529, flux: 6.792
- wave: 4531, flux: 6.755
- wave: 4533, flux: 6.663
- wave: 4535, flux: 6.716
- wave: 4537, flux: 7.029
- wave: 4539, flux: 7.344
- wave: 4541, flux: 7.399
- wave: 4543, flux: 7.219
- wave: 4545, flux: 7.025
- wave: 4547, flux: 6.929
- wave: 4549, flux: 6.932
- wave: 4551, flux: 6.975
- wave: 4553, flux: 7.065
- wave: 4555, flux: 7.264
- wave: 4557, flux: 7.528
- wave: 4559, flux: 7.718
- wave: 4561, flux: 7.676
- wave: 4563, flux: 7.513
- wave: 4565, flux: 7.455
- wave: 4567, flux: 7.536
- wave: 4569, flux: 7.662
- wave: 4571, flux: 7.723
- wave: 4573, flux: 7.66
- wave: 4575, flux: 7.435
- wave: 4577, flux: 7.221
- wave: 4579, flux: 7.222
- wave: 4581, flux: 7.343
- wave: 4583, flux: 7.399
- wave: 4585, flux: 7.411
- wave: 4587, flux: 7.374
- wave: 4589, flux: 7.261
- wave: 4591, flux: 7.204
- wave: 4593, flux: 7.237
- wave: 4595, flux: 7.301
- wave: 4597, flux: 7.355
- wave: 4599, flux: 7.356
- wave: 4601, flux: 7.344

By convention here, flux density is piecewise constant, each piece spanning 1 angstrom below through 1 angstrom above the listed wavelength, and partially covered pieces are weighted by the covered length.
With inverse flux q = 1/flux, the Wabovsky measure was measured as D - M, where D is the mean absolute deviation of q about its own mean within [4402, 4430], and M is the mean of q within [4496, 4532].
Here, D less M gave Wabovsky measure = -0.127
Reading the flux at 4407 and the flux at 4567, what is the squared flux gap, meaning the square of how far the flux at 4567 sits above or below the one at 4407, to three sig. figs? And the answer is 1.68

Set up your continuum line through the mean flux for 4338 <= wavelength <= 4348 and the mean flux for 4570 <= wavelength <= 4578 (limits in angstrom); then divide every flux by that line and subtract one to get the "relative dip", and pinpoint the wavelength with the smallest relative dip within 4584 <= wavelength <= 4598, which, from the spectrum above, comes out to 4591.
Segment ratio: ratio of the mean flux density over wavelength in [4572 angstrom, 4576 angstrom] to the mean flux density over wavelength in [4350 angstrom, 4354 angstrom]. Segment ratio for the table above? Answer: 1.34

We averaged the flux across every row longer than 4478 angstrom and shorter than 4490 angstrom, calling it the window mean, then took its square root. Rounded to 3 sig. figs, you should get 2.66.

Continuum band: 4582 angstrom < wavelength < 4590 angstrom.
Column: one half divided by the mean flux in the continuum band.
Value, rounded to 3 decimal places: 0.068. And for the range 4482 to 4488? 0.071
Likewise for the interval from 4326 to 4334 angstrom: 0.084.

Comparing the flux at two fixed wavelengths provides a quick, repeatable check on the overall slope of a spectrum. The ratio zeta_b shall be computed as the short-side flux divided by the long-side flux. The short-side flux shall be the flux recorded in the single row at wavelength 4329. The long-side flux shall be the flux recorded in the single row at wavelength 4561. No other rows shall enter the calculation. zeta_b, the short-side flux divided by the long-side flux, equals 0.76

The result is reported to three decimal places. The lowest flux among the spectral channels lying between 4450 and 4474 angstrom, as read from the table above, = 6.216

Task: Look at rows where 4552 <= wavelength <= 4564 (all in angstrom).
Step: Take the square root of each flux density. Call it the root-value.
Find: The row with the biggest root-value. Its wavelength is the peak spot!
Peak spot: 4559 angstrom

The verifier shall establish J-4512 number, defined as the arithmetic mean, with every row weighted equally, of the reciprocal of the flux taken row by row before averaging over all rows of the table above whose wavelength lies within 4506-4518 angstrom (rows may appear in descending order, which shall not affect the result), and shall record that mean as 0.125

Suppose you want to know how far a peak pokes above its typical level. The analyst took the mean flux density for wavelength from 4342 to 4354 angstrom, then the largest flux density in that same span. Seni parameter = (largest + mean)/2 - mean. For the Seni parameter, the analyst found 0.066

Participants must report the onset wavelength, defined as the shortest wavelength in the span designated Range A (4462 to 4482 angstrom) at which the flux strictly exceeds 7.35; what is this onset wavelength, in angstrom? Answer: 4473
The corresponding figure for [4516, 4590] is 4517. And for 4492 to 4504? 4493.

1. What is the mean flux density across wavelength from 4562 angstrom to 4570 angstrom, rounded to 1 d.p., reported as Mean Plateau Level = 7.5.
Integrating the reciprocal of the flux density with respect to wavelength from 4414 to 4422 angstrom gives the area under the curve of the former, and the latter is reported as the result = 1.21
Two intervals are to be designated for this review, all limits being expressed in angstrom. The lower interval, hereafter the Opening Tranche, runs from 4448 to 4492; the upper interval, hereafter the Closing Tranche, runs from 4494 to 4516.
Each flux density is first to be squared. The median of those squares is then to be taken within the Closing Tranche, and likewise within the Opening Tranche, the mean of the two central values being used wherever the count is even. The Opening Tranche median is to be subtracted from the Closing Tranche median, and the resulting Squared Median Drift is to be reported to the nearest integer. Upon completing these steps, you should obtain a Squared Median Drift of 14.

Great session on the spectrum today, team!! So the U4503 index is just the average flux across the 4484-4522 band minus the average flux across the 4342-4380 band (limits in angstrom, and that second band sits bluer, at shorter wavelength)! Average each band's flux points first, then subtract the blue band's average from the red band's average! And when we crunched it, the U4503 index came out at 1.4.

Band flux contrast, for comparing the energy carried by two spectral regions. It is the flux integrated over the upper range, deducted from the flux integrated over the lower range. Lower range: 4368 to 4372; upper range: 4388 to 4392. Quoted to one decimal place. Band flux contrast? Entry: 1.7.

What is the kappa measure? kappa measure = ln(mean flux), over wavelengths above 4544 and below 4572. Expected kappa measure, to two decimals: 2.00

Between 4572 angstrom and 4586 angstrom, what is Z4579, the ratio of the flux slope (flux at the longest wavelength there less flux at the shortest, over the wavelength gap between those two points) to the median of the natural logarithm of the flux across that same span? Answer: -0.010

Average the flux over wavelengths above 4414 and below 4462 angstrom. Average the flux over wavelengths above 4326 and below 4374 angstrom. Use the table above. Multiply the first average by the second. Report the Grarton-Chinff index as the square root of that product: 6.45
